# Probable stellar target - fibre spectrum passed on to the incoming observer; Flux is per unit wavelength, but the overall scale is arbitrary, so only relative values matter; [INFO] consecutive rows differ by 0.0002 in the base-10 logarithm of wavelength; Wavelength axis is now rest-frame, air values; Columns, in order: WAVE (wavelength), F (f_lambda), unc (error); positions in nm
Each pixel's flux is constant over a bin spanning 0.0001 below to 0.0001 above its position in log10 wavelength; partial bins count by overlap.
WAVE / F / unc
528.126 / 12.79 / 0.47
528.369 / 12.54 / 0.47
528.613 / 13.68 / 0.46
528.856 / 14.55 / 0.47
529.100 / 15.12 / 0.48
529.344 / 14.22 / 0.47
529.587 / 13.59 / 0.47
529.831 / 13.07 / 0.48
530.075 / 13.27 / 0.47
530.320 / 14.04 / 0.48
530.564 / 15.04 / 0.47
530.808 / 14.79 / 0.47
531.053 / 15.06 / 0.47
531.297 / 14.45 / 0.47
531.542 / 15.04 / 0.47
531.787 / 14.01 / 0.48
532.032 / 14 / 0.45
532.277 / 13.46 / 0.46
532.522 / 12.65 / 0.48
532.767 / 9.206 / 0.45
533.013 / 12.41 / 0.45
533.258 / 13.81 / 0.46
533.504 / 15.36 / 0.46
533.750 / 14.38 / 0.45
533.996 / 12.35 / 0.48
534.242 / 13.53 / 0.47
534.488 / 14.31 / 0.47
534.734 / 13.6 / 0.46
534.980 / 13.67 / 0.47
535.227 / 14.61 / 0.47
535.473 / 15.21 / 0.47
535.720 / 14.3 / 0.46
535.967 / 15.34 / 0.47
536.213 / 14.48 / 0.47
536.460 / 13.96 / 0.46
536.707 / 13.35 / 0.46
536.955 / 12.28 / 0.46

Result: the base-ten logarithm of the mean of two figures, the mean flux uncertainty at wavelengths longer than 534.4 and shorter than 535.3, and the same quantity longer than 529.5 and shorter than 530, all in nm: -0.327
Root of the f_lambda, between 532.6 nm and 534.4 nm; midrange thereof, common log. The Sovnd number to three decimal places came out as 0.541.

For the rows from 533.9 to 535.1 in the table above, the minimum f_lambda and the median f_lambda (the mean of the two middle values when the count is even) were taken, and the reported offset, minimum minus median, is -1.25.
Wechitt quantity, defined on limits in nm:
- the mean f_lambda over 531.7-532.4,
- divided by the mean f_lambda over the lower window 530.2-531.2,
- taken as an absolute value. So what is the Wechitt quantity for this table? 0.94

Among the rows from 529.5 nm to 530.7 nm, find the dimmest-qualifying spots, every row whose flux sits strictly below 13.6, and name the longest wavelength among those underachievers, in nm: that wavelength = 530.075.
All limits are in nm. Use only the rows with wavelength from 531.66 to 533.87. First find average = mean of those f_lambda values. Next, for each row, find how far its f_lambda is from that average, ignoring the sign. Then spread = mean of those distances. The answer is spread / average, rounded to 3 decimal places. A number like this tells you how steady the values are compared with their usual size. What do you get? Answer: 0.092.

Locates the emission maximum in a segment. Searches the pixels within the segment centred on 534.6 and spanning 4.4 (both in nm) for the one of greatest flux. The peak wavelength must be 533.504 nm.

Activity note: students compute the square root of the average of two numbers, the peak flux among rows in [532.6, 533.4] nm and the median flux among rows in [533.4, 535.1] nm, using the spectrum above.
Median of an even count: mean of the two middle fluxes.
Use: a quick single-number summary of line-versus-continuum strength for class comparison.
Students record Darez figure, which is 3.71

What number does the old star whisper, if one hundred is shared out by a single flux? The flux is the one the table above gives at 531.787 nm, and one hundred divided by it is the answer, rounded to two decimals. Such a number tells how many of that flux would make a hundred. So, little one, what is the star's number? 7.14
